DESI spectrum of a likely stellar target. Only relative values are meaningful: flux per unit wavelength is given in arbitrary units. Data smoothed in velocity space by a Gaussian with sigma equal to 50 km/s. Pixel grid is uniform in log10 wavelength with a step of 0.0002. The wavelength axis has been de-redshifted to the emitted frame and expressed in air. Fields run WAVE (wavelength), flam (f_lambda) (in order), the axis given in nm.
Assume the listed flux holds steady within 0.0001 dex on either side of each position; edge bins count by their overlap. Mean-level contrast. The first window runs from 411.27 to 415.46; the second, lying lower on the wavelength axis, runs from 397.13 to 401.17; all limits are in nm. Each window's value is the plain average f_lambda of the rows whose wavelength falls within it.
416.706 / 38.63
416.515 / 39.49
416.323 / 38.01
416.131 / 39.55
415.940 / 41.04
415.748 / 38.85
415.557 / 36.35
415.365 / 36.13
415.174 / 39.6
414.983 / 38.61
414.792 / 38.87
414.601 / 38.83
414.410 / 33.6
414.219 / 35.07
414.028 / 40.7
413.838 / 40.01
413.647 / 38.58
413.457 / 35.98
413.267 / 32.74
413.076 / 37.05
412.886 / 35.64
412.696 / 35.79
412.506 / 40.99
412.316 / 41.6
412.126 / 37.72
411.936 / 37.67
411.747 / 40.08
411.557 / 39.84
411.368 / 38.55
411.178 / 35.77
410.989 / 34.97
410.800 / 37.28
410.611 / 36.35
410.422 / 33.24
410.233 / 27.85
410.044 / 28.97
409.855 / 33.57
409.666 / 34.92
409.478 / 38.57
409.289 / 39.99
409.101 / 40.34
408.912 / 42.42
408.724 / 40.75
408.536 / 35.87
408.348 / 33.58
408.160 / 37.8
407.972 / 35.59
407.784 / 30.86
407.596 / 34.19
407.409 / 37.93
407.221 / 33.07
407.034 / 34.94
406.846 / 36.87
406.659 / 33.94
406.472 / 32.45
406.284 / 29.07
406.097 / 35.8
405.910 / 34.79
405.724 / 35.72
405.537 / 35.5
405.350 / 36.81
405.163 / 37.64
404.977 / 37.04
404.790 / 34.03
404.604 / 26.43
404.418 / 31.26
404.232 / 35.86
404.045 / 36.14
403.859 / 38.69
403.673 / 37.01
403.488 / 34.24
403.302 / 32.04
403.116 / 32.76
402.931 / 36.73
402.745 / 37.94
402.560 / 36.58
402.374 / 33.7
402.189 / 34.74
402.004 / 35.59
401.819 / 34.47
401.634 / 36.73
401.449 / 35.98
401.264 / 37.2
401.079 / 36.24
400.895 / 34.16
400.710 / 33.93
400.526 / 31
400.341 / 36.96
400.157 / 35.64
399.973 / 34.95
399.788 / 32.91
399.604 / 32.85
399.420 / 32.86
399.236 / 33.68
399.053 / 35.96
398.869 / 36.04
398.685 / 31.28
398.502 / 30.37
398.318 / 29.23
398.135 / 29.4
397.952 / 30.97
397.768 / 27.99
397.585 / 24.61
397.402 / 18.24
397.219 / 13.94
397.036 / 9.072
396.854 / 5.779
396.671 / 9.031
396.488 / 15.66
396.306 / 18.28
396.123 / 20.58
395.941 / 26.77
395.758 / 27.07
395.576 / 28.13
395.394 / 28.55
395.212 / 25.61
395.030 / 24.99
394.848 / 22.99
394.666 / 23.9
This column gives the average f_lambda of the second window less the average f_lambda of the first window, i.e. -6.8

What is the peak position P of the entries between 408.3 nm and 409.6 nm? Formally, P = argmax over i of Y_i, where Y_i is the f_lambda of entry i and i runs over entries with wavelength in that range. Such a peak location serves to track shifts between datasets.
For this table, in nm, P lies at 408.912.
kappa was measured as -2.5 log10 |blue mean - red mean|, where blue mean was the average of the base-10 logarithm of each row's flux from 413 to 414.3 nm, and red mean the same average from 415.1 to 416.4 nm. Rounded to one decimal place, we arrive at 4.5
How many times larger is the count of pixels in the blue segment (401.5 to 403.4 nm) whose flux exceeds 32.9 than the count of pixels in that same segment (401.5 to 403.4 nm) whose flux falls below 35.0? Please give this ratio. 1.6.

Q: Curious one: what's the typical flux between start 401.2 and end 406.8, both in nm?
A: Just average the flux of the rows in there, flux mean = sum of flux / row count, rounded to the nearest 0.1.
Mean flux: 34.9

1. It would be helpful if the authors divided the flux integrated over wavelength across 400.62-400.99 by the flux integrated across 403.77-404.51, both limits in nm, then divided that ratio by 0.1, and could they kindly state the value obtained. 5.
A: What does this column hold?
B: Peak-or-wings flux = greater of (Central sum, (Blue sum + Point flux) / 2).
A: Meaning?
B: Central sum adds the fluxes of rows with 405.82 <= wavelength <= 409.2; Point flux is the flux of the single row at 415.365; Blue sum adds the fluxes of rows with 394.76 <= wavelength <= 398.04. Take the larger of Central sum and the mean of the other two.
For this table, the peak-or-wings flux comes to 640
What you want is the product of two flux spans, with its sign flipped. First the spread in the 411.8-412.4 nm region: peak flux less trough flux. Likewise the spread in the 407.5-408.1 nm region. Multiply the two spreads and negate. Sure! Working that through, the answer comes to -19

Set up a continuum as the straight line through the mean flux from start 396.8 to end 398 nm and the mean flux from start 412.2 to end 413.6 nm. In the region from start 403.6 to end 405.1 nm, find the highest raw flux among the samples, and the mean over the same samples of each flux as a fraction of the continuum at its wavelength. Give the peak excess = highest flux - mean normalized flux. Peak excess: 37.4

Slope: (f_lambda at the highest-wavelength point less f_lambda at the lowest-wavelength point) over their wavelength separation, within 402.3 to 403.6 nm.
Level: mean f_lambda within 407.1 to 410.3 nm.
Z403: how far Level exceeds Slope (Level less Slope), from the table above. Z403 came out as 35.2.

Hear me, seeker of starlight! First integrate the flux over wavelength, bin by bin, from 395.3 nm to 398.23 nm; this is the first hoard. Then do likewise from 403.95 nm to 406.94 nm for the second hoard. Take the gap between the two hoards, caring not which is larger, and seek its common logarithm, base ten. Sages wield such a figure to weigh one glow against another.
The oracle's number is 1.62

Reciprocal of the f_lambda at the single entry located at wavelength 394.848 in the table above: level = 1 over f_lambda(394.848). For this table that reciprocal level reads 0.0435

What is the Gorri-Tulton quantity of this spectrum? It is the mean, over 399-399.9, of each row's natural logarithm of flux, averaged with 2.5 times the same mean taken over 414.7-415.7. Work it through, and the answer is 6.30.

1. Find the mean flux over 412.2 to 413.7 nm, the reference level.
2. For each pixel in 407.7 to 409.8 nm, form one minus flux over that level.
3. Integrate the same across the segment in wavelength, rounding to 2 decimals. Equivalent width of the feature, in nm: 0.00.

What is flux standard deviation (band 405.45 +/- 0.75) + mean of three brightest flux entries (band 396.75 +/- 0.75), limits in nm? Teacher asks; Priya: 20.2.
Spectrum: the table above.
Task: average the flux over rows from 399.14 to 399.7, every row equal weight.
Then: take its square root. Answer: 5.76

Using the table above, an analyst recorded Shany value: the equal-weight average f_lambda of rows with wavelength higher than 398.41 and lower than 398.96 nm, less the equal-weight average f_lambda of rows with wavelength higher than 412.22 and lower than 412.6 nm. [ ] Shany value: -9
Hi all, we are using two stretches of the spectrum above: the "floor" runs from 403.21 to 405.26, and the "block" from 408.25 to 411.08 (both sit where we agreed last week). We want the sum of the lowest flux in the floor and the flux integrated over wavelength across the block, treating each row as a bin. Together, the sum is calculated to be 128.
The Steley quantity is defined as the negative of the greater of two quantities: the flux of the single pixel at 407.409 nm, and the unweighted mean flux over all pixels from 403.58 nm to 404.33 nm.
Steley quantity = -37.9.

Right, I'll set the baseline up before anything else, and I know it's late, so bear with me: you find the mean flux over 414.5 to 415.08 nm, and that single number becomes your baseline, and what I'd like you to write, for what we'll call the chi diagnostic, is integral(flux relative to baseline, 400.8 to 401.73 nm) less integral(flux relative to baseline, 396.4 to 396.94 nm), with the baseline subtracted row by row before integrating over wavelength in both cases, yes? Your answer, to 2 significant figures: 13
